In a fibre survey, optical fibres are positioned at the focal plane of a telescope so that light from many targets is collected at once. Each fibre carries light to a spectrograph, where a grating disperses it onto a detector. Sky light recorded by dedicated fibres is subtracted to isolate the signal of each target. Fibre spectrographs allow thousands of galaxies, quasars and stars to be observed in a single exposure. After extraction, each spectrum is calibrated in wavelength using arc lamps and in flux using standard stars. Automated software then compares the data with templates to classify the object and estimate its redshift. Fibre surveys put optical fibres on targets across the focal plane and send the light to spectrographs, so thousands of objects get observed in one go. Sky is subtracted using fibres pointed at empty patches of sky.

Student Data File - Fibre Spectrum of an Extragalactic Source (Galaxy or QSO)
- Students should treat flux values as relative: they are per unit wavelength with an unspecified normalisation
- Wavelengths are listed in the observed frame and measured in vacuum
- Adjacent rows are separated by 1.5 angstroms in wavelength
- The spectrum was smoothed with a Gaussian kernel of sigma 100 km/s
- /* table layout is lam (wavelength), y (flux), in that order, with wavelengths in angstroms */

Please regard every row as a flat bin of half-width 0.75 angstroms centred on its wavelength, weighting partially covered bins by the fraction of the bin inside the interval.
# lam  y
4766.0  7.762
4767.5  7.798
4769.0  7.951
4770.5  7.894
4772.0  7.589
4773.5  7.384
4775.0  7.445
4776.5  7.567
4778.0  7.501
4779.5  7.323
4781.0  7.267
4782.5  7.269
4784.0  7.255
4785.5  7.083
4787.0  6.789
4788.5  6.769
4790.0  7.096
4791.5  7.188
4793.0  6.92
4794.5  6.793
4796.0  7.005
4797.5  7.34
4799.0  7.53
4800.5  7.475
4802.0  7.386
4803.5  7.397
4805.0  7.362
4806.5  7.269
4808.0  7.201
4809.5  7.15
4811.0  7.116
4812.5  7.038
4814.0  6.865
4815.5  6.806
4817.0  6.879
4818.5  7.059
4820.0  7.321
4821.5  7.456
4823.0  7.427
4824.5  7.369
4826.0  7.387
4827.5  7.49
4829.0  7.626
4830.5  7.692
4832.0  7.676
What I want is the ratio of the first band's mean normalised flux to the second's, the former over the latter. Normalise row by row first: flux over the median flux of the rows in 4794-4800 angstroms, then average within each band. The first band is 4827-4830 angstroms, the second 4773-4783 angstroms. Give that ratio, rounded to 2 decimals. 1.02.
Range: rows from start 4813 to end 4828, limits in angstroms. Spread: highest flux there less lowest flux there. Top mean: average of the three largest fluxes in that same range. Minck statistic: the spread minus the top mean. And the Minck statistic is -6.77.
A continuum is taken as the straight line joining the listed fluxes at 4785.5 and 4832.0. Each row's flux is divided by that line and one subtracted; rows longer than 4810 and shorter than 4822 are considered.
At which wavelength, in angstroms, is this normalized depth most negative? 4815.5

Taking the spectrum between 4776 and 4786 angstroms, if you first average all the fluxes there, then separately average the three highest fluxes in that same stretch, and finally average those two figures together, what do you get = 7.39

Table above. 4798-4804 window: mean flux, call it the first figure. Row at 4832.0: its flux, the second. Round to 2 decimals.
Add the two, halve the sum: 7.56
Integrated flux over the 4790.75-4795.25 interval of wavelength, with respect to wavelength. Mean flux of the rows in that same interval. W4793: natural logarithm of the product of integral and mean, 5.39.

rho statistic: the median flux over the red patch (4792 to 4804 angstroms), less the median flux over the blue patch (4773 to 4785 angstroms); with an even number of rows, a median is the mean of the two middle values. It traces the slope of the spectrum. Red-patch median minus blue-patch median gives 0.01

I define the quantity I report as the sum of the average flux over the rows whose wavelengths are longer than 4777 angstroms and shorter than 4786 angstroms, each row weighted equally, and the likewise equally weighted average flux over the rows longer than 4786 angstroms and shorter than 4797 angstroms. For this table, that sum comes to 14.2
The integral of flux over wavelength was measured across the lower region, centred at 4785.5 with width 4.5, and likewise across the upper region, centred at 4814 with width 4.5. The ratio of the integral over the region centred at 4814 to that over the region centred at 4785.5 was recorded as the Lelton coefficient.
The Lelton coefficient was 0.98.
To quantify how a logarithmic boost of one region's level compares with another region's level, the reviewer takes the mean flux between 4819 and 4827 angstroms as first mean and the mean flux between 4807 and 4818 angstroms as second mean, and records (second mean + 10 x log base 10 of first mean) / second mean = 2.24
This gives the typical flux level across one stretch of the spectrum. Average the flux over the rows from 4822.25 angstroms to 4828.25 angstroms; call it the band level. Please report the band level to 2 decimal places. 7.42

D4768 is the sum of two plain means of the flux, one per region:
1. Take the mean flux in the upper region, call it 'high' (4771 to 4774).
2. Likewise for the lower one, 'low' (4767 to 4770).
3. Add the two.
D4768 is 15.4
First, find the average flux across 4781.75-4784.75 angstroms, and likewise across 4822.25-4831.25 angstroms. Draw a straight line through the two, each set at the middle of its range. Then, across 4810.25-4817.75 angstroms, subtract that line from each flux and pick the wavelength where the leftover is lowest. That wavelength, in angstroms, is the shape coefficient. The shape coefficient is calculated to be 4815.5 angstroms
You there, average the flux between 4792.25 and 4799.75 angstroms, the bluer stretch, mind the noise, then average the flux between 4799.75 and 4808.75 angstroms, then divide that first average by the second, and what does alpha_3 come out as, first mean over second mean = 0.97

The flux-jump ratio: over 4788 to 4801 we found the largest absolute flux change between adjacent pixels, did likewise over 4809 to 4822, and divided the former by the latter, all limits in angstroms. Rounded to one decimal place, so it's 1.3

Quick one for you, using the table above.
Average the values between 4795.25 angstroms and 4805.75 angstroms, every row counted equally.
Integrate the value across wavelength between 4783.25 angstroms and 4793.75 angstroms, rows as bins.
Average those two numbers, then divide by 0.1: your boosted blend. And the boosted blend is 405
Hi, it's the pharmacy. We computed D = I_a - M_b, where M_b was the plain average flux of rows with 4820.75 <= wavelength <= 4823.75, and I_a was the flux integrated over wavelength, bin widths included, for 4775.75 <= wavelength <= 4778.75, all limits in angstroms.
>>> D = 15.2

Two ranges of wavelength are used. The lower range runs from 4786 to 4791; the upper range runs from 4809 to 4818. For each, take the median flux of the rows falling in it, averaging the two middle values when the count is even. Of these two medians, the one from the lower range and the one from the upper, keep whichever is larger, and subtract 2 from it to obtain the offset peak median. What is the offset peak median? 4.96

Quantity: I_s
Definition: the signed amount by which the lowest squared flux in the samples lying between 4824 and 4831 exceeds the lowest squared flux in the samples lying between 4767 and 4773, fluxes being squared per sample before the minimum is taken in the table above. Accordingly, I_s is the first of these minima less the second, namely -3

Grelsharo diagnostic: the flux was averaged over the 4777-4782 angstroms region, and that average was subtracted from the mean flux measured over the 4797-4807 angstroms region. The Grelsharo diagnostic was 0.03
